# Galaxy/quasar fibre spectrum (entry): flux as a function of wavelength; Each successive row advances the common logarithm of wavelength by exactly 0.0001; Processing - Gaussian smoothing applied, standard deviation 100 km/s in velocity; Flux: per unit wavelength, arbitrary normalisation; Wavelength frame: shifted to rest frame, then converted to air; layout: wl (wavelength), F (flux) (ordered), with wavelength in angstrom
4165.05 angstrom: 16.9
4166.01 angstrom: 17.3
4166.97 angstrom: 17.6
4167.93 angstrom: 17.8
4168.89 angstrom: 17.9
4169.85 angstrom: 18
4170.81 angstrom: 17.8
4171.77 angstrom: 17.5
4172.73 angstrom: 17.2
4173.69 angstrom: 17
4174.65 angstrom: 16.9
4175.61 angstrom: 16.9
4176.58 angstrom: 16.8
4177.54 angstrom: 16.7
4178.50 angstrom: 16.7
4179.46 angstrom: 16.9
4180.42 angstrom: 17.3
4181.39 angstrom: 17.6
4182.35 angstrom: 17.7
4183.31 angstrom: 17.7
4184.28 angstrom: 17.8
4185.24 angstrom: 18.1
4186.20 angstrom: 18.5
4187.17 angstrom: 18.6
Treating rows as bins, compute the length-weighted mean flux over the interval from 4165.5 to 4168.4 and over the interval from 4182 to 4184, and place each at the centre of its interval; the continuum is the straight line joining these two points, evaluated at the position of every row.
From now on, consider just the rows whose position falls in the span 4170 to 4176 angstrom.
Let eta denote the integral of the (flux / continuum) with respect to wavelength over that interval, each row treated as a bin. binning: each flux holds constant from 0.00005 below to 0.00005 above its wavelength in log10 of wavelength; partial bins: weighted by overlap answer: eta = 5.89 angstrom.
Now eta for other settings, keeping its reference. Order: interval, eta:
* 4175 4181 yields 5.74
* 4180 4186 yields 6.02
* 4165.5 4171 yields 5.55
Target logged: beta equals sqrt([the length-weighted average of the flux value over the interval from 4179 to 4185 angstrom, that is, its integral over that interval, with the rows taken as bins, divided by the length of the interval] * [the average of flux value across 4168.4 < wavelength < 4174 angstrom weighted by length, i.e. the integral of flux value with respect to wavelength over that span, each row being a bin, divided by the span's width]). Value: 17.6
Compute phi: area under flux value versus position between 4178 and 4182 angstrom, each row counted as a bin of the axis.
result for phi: 68.6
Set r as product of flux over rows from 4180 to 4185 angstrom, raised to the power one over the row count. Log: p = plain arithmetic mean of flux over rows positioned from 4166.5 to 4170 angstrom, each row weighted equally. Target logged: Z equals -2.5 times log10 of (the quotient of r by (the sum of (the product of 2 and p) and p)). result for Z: 1.21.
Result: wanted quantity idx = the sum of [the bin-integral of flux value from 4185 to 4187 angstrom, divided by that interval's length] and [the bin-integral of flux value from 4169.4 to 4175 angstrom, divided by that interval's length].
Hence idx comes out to 35.8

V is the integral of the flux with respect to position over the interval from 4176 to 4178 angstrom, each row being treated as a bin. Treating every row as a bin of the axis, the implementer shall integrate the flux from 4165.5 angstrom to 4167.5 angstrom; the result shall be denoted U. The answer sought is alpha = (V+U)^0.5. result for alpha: 8.26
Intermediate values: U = 34.9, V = 33.4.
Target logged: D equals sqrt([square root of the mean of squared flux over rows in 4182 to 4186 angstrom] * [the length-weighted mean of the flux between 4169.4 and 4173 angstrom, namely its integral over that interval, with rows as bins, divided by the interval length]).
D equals 17.7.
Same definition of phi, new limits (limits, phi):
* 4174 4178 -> 67.3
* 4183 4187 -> 72.2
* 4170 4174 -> 69.8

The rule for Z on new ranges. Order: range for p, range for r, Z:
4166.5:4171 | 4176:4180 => 1.26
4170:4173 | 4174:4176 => 1.23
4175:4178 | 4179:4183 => 1.16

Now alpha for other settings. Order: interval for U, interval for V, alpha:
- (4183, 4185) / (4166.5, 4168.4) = 8.32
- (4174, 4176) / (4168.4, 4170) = 7.91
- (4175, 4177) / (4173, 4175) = 8.22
